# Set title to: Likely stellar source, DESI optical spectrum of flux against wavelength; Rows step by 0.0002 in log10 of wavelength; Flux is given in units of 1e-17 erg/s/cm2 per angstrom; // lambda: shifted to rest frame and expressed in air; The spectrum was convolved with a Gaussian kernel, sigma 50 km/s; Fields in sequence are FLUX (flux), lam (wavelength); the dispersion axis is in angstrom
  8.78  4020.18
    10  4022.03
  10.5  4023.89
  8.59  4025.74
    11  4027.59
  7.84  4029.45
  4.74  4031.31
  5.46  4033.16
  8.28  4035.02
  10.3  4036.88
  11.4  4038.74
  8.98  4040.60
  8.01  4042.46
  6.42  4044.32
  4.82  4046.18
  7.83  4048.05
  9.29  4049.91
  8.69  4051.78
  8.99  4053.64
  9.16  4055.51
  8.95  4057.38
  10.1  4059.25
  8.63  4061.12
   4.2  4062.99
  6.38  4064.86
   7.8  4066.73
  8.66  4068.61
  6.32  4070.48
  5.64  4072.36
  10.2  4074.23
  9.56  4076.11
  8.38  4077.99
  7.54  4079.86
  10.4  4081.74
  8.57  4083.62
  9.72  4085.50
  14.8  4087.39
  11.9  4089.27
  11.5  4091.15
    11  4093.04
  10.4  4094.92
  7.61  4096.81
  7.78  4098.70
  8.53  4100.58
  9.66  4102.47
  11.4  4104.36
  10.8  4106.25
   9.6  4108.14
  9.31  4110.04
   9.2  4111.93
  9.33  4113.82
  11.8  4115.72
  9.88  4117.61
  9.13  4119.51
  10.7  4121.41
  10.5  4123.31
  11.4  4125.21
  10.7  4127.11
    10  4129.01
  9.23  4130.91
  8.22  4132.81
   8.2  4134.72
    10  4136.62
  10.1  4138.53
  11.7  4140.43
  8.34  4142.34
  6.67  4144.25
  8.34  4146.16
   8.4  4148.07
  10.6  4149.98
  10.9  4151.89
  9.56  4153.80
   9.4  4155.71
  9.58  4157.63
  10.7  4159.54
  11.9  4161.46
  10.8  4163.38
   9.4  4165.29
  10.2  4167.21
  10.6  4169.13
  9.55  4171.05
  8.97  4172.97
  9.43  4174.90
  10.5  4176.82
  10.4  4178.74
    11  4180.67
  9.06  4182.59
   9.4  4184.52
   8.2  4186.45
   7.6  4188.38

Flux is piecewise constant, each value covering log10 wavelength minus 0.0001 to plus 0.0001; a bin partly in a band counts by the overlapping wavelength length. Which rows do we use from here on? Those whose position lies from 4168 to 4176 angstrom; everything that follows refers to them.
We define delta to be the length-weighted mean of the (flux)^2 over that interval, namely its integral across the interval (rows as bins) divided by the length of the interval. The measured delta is 94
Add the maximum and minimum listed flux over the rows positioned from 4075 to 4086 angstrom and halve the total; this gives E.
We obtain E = 9.0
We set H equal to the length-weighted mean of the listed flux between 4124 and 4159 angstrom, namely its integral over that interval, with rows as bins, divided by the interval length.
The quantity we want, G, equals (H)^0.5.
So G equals 3.09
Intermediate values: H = 9.5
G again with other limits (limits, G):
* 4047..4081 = 2.85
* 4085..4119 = 3.20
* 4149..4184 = 3.18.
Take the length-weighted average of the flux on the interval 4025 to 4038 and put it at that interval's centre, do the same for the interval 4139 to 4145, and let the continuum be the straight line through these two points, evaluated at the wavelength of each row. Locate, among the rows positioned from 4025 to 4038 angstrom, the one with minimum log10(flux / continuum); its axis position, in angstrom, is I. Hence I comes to 4031.31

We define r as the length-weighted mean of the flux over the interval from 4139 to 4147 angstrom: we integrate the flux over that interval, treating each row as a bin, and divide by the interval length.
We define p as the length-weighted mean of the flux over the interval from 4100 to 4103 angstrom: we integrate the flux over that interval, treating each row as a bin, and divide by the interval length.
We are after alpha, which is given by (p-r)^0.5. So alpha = 0.5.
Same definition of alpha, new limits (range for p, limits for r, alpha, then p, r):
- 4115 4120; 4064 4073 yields 1.8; 10.3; 7.0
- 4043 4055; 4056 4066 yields 0.1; 7.7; 7.7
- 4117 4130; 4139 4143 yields 0.4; 10.3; 10.2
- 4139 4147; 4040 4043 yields 0.6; 8.8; 8.5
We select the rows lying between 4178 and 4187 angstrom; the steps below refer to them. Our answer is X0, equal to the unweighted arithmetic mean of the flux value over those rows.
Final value 9.6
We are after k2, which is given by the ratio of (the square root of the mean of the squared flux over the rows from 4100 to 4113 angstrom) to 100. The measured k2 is 0.0983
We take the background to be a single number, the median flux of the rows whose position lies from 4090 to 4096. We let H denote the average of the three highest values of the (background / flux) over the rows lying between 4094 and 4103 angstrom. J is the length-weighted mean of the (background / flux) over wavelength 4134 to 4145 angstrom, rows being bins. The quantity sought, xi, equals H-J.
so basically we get 0.2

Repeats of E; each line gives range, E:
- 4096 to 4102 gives 8.1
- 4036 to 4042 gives 10.2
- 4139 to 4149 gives 9.2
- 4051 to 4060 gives 9.4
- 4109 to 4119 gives 10.5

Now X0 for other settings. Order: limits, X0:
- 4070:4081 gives 7.9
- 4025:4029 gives 9.8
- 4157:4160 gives 10.1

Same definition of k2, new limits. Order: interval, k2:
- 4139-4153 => 0.0943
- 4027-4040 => 0.0878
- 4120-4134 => 0.1016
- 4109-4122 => 0.0995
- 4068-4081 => 0.0819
